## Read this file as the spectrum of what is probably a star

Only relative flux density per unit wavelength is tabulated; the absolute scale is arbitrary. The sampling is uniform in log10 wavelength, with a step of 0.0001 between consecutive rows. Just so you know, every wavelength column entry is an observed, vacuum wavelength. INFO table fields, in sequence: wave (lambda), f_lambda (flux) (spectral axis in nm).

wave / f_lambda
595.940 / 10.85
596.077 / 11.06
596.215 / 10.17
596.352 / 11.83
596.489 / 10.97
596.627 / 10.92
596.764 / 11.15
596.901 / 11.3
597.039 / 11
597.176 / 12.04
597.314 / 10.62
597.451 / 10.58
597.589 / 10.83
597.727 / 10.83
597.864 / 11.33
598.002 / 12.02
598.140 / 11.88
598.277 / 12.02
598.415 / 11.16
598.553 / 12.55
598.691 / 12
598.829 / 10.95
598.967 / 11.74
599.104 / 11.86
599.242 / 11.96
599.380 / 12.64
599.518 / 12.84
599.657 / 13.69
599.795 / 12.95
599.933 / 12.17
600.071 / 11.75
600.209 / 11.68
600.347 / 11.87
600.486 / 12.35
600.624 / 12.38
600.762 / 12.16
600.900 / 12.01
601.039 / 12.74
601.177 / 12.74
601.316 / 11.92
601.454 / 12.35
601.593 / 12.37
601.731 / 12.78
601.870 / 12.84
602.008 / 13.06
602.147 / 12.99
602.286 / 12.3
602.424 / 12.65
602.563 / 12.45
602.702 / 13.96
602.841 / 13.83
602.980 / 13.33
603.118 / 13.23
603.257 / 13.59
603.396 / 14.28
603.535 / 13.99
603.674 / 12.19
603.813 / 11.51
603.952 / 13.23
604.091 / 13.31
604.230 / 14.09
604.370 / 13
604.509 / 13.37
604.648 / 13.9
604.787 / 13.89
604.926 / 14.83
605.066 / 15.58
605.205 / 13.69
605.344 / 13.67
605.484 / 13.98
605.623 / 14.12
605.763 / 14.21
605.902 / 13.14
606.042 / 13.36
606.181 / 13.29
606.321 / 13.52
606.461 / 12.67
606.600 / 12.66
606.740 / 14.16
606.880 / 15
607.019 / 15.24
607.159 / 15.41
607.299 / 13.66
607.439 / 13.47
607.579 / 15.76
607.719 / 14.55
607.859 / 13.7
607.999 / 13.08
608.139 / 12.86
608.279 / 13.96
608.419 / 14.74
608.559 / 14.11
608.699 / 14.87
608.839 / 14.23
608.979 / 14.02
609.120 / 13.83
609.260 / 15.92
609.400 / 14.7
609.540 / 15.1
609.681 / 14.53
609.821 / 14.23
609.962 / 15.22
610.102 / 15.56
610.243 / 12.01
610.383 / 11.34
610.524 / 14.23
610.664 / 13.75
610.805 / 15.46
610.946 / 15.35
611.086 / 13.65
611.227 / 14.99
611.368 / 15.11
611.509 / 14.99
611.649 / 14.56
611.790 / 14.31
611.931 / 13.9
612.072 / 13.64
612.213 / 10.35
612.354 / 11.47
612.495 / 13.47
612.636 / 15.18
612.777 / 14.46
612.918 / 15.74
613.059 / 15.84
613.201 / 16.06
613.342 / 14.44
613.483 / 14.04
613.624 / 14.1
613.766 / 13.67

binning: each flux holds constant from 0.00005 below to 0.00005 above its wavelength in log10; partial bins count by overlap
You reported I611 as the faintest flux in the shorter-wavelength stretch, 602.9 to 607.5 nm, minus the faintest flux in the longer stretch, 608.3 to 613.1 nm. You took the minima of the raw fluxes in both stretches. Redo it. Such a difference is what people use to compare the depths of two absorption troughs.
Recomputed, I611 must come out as 1.2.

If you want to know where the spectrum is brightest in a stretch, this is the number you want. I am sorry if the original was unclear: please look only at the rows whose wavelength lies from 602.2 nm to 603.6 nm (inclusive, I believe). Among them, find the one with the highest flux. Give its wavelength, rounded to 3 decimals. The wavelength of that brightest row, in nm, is 603.396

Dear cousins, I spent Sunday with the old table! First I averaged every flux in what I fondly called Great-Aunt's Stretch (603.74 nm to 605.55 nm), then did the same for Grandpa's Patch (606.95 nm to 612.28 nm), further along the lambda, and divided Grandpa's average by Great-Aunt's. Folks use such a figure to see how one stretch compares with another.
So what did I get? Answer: 1.04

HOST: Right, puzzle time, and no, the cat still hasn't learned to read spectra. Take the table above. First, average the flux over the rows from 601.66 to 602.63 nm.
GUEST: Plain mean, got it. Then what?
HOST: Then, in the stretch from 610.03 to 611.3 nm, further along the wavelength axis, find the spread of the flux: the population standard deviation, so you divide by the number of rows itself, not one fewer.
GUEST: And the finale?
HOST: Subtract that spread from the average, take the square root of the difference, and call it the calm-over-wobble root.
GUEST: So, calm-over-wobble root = 3.36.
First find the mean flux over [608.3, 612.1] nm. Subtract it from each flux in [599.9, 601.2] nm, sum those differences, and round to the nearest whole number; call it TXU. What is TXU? -22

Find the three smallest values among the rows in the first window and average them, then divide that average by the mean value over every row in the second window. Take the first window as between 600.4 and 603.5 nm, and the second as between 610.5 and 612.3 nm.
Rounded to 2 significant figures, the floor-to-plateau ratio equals 0.85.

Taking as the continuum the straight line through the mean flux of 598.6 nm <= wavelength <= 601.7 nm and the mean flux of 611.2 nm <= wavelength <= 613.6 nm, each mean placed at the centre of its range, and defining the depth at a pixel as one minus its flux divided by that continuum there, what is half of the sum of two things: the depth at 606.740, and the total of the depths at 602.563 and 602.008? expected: -0.044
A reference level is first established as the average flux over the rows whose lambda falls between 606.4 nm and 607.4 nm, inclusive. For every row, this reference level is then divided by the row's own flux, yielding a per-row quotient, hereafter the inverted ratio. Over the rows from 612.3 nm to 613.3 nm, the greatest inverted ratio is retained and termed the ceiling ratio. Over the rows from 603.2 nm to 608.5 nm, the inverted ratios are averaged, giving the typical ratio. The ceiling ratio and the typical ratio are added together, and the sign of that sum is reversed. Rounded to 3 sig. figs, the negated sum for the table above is -2.26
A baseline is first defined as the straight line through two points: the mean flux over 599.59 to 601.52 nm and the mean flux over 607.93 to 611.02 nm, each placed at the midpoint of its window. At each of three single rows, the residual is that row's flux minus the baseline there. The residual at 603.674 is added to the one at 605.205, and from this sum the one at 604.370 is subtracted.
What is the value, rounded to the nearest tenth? -0.3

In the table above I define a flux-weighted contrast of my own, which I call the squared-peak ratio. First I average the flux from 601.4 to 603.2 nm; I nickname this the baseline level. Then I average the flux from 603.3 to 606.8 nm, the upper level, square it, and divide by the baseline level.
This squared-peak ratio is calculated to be 14.3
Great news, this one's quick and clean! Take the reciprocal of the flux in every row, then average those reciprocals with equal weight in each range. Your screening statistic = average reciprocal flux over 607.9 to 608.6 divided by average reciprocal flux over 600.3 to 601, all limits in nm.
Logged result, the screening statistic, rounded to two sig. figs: 0.89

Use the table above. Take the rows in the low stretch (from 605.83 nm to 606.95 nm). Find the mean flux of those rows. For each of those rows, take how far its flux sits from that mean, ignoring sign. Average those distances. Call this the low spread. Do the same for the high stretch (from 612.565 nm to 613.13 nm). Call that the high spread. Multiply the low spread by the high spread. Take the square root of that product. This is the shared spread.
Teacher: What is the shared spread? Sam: 0.52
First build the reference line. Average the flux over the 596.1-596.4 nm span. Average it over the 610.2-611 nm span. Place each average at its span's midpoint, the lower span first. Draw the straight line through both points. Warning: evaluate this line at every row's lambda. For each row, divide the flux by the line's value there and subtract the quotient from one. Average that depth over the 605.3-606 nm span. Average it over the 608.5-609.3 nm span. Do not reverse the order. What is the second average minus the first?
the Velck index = 0.00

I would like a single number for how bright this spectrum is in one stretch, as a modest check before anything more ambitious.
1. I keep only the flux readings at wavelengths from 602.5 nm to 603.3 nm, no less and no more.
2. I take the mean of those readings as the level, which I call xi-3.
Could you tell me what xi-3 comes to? 13.4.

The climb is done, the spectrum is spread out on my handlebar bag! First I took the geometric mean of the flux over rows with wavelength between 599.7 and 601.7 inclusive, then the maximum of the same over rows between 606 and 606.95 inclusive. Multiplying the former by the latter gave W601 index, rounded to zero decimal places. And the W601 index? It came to 184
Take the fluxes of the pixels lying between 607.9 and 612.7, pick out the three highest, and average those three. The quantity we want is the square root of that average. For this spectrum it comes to 3.96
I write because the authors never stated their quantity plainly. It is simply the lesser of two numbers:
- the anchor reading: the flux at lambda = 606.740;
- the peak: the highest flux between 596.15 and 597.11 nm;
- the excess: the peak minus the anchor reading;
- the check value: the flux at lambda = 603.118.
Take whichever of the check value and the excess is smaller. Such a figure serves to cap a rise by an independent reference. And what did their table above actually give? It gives -2.3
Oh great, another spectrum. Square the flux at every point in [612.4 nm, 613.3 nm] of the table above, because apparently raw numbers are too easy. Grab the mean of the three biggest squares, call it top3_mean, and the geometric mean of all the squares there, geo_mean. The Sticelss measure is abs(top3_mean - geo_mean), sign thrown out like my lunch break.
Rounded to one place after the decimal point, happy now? 24.3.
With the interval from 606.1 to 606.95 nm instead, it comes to 19.8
